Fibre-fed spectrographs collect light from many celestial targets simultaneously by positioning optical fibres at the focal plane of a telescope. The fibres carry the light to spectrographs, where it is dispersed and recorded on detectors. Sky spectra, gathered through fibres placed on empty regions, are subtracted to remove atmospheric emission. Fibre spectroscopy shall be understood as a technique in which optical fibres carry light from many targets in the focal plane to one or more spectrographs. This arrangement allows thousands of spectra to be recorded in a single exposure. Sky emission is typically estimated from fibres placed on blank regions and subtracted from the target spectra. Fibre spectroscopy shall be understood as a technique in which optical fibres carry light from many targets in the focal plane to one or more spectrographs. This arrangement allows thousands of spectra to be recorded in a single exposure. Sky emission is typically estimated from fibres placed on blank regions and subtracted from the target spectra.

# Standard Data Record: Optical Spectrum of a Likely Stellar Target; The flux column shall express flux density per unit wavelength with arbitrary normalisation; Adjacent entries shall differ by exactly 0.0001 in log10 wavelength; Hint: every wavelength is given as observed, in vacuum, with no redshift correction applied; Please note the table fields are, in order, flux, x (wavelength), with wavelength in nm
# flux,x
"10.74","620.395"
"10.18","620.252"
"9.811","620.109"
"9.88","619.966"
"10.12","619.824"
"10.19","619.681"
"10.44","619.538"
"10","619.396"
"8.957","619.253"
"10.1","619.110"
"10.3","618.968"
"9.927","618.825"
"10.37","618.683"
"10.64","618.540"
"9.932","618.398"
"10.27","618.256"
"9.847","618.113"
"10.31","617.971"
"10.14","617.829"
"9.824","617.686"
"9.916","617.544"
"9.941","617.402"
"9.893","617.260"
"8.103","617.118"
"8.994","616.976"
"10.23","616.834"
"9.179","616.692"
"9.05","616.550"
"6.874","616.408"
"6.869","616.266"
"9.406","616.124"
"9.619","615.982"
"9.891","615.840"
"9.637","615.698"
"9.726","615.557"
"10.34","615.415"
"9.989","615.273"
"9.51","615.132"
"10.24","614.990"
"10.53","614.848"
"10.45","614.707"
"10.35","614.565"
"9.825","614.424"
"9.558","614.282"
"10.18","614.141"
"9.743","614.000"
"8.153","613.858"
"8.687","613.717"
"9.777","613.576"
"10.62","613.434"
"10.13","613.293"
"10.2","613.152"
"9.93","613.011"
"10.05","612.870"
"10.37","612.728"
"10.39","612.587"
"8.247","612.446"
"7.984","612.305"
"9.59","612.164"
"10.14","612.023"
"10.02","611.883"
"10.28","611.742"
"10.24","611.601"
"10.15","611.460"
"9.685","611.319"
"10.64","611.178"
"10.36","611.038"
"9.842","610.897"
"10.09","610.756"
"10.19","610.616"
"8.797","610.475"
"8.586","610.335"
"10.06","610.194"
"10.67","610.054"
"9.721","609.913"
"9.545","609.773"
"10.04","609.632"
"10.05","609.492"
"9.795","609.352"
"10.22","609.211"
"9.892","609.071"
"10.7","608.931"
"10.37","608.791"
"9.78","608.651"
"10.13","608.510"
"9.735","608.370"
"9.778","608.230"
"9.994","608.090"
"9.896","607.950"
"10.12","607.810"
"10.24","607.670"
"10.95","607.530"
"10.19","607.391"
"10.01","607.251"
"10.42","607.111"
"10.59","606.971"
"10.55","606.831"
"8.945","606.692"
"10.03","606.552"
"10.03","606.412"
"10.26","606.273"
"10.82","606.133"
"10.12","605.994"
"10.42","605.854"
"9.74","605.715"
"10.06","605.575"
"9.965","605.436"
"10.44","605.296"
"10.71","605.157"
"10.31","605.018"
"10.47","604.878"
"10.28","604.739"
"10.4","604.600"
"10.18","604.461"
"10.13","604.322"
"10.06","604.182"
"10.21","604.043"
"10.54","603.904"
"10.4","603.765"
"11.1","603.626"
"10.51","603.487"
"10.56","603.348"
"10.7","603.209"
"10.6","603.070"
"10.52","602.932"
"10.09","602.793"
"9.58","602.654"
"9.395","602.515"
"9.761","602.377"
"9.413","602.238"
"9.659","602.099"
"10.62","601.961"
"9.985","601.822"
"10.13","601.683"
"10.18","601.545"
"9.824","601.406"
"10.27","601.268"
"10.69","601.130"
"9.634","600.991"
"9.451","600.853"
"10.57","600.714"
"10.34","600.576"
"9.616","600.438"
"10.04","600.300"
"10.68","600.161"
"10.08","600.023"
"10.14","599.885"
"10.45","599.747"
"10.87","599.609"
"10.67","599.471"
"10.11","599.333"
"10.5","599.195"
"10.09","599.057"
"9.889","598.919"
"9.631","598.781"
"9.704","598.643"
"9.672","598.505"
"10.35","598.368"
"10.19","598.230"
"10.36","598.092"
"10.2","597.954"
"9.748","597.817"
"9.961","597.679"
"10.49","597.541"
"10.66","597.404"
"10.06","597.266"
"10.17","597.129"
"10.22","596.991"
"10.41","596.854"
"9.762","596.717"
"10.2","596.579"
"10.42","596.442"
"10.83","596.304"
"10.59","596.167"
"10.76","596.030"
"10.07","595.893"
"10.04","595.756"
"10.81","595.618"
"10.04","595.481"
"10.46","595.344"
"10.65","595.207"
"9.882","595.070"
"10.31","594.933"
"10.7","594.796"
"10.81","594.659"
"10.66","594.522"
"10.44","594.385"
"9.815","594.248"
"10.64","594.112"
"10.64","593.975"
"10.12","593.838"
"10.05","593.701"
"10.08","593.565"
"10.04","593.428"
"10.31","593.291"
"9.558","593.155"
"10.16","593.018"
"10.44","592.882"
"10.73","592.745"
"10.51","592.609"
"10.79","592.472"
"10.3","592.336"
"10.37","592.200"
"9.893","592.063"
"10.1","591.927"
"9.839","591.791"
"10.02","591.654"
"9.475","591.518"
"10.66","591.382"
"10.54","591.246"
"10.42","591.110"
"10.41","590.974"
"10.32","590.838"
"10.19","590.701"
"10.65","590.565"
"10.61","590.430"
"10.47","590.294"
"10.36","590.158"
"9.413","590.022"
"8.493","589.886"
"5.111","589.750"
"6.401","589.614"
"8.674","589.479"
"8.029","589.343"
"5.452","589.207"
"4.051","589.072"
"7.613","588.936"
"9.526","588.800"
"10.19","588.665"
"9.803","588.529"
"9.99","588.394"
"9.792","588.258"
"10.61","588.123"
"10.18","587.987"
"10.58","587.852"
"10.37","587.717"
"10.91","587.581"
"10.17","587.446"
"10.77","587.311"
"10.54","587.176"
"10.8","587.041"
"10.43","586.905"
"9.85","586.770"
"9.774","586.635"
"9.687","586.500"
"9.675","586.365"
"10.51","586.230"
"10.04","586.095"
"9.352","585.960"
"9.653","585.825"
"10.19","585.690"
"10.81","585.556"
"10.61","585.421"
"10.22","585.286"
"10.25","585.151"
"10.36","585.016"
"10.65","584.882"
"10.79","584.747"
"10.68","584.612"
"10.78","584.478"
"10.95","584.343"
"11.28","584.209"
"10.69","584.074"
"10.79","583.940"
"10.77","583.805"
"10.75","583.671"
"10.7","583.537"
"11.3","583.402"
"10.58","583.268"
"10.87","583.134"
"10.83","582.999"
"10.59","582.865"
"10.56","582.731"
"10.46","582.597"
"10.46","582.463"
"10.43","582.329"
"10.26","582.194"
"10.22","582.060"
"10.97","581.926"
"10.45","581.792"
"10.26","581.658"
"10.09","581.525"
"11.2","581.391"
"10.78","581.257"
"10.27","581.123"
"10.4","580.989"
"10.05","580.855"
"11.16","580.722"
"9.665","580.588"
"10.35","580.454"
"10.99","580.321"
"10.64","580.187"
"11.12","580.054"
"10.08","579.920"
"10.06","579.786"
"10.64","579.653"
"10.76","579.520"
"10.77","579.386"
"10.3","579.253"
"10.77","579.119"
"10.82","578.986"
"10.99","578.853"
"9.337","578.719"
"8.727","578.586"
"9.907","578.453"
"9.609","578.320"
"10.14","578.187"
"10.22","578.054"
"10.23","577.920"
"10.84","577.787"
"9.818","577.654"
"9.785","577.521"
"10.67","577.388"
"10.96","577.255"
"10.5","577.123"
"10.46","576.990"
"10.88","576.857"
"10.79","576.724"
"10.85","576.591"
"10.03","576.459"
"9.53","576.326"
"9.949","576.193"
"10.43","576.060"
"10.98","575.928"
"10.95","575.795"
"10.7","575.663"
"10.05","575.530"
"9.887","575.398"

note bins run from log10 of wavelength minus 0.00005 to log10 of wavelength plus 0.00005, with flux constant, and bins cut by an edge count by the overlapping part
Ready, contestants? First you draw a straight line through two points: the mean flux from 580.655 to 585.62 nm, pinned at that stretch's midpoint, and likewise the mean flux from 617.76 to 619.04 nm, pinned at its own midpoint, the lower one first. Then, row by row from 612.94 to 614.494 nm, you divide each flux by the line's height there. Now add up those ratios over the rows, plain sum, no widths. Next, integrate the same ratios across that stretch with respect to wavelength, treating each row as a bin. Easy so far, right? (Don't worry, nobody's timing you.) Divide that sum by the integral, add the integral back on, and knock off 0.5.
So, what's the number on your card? 8.05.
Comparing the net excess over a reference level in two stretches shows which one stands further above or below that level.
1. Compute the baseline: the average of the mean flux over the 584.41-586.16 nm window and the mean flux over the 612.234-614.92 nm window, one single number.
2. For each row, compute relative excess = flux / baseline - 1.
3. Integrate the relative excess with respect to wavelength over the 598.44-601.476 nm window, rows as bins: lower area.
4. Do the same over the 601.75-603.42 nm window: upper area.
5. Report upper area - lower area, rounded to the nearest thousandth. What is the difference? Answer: -0.022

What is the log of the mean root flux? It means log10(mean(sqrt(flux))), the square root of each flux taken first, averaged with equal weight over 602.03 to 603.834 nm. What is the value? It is 0.504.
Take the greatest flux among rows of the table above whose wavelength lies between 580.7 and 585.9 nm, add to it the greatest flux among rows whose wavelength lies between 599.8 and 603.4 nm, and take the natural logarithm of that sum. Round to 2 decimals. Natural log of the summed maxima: 3.09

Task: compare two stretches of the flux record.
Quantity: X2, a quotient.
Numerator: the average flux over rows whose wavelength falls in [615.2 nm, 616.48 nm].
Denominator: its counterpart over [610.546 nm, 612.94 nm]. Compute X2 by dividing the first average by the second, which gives 0.92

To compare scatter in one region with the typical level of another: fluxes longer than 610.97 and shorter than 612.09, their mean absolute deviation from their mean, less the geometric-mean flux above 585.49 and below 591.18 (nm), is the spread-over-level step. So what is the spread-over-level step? -9.2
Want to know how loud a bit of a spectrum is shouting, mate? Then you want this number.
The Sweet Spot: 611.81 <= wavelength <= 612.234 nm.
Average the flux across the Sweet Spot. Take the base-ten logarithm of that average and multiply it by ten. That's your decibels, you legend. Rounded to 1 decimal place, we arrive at 10.0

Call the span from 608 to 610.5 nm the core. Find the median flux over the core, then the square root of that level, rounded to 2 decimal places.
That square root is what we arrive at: 3.15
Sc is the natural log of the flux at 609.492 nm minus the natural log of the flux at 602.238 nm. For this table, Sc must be 0.07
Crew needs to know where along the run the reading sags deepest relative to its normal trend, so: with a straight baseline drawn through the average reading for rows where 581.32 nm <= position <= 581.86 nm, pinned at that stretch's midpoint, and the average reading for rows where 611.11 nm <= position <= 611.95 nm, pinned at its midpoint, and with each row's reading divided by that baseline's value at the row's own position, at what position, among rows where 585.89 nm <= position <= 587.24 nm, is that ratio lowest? 585.960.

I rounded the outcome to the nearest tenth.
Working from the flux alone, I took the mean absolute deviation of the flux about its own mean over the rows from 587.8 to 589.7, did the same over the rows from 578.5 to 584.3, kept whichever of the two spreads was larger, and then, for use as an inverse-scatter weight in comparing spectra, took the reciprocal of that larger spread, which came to 0.6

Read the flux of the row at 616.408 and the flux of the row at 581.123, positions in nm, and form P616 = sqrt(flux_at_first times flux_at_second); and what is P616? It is 8.4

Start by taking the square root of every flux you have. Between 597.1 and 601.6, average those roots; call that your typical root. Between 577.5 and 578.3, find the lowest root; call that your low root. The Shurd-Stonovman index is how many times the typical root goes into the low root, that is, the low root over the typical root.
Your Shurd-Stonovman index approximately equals 0.982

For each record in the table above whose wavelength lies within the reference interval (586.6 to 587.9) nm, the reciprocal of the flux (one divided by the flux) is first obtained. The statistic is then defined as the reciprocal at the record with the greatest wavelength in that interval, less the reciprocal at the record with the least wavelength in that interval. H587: -0.0078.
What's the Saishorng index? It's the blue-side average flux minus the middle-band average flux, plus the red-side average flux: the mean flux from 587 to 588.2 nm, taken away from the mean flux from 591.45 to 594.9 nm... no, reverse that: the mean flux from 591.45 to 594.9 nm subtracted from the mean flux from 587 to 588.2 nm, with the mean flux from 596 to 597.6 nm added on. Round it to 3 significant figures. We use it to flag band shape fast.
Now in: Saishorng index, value 10.7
